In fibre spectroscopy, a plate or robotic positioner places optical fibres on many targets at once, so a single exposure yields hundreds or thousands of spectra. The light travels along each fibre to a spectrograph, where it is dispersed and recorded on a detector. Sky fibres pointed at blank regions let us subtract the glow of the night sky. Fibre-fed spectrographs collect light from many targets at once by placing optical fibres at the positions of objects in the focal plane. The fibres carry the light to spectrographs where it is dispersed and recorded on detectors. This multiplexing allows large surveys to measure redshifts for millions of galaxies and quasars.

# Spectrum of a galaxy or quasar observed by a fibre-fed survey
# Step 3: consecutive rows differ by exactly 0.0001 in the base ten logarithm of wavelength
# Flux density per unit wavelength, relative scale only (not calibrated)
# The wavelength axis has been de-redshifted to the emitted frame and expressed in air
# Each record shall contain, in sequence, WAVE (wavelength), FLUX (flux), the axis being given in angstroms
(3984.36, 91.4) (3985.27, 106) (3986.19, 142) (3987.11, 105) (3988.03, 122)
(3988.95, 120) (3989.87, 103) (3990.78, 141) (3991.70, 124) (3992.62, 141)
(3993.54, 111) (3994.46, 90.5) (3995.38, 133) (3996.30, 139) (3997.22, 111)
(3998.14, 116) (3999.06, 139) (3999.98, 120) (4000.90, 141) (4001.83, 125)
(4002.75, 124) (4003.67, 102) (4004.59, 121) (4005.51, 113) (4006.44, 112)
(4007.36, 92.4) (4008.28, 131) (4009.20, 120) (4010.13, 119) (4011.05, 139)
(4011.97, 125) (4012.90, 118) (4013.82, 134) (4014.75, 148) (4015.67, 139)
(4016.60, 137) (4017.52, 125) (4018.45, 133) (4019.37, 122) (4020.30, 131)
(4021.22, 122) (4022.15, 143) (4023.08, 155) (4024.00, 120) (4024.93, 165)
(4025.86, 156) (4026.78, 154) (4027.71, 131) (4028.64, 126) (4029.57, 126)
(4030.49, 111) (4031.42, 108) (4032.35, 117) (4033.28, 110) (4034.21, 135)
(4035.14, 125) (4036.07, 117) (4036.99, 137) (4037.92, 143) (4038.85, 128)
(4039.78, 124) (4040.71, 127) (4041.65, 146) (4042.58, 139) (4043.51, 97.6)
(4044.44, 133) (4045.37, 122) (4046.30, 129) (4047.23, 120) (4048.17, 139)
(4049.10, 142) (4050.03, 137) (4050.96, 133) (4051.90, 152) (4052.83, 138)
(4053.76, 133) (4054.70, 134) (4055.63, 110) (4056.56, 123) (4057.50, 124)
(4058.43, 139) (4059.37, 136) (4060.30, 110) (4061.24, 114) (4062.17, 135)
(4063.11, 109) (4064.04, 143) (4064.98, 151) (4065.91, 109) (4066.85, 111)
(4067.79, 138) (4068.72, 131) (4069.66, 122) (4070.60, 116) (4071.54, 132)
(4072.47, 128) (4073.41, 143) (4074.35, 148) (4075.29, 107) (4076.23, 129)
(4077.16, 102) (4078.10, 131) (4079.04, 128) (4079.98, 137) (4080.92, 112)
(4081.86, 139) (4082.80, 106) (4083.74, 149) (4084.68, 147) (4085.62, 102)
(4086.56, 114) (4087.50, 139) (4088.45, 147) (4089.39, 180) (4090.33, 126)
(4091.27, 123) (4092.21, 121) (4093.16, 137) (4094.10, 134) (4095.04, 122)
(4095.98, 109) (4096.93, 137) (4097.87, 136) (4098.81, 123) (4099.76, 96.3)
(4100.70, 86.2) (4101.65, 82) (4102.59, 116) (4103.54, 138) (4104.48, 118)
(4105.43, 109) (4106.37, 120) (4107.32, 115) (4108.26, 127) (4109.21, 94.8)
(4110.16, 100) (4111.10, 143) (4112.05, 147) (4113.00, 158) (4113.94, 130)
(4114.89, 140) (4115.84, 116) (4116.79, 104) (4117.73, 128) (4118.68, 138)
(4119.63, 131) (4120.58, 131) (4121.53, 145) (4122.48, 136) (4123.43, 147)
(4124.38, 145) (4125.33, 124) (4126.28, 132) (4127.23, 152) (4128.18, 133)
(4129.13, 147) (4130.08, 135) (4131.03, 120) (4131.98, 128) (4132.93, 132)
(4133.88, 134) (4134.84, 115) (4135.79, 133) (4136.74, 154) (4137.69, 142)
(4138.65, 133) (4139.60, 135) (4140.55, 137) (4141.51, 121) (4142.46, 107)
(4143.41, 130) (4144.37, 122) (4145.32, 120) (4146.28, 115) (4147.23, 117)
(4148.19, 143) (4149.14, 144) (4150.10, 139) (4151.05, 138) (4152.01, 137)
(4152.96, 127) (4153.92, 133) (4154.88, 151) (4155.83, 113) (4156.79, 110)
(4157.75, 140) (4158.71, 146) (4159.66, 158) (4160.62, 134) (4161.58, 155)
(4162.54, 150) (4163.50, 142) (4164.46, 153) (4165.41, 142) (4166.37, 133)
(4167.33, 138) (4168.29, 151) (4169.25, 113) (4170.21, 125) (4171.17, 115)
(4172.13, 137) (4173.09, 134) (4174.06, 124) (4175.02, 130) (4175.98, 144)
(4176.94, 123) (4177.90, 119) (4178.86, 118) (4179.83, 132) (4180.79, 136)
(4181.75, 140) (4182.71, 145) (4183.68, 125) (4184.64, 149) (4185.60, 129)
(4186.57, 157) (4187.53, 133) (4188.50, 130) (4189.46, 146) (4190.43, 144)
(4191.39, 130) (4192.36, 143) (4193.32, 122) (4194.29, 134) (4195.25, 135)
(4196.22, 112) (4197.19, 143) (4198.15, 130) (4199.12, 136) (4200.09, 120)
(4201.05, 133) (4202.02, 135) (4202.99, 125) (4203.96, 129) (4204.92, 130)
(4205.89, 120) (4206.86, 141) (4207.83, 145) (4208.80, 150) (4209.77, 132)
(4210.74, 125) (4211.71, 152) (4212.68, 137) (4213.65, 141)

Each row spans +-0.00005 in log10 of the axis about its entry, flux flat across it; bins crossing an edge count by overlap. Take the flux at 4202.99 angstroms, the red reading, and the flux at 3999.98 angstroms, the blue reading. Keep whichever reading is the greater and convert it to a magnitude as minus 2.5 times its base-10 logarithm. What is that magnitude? -5.24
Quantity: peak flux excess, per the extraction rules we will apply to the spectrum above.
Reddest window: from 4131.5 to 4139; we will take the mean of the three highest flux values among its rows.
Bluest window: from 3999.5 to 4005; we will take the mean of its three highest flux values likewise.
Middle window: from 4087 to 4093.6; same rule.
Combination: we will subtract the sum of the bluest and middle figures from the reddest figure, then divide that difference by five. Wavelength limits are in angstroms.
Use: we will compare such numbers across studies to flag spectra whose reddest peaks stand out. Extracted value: -28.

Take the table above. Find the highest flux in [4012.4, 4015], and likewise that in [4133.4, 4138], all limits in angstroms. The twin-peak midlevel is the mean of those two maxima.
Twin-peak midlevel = 151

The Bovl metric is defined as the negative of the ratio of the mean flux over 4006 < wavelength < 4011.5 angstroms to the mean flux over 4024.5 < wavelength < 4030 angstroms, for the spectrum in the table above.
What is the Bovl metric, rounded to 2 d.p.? -0.83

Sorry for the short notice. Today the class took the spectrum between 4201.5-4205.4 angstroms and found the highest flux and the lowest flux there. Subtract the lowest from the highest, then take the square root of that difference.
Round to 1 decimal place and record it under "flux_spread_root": 3.2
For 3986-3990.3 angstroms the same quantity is 6.2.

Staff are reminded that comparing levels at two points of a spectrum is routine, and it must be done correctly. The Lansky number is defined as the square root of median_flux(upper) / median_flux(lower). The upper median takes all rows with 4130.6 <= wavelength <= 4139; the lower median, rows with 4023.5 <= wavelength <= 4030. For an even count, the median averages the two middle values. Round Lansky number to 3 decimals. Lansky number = 1.008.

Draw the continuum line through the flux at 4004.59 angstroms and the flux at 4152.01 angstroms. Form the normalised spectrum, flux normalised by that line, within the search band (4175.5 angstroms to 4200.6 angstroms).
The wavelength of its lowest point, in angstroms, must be 4196.22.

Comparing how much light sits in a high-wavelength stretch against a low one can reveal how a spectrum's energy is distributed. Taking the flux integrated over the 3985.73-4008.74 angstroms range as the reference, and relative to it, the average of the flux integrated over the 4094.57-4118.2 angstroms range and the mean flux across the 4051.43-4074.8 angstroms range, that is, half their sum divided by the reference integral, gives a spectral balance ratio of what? 0.533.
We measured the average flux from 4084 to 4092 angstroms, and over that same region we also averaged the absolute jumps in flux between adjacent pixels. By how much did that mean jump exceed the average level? -109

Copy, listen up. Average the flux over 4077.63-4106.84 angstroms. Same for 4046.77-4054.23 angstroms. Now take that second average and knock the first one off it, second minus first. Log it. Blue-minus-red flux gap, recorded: 12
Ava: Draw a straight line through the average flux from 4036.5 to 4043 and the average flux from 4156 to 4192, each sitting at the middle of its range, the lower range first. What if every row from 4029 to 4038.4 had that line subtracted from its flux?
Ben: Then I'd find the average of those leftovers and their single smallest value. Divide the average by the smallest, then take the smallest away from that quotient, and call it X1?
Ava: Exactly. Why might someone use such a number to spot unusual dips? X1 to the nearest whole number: 27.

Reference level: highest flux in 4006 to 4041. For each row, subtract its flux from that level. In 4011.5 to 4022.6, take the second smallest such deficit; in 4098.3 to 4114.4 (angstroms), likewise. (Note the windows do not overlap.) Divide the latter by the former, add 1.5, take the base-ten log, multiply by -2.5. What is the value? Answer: -0.91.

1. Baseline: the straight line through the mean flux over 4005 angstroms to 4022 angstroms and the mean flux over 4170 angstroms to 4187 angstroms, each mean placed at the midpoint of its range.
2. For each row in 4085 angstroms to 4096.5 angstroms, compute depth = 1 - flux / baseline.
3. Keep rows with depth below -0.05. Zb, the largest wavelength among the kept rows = 4093.16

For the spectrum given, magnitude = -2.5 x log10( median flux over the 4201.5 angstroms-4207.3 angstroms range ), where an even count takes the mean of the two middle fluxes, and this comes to -5.28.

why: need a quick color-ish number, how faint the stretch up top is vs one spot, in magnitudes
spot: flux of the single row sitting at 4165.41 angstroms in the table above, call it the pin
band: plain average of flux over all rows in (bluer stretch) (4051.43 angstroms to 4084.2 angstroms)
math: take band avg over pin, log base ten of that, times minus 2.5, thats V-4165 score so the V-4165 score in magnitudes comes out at 0.12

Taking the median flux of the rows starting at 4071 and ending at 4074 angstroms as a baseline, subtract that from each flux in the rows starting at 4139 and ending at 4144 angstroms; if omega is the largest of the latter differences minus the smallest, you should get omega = 30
